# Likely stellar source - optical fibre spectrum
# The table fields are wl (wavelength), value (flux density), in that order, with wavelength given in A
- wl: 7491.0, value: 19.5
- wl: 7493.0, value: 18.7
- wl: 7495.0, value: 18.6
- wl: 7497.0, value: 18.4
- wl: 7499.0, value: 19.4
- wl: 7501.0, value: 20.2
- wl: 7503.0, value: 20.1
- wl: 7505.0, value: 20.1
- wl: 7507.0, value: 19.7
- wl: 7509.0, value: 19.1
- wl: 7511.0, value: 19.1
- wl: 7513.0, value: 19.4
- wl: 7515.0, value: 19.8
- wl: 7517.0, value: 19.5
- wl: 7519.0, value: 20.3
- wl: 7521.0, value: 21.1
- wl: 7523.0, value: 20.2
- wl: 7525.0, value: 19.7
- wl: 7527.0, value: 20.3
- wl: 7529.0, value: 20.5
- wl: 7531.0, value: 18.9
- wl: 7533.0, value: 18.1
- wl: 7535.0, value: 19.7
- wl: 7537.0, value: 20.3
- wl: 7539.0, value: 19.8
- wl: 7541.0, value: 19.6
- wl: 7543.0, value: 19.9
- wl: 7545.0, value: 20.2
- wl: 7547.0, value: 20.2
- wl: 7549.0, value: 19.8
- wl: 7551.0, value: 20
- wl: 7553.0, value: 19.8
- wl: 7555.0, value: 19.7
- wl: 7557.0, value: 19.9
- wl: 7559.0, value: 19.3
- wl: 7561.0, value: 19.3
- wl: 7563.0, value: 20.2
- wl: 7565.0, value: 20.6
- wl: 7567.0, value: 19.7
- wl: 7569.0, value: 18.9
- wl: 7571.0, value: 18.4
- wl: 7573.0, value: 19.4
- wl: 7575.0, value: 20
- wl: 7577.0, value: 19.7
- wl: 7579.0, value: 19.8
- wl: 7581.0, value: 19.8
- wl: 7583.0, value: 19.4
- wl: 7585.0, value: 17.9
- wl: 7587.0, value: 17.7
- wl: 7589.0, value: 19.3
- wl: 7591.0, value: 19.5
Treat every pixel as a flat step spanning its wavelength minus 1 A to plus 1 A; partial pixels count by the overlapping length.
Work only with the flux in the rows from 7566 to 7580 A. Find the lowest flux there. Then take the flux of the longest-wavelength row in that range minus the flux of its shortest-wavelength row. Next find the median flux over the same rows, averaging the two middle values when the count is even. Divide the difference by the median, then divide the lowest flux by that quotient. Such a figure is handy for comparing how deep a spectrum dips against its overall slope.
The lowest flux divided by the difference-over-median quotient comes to 3625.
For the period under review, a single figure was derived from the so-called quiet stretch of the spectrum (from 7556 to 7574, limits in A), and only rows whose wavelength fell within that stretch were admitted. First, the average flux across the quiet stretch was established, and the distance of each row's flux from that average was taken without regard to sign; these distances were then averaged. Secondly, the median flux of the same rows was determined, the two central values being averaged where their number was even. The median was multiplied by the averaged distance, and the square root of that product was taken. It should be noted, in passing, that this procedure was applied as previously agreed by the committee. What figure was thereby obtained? 3.2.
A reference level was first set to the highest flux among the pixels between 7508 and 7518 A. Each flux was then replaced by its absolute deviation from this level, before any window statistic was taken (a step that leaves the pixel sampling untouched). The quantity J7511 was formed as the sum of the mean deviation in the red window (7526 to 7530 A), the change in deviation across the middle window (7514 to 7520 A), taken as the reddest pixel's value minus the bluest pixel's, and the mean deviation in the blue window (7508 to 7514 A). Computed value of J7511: 1.7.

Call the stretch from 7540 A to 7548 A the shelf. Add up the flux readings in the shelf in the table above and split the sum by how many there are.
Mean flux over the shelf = 20.0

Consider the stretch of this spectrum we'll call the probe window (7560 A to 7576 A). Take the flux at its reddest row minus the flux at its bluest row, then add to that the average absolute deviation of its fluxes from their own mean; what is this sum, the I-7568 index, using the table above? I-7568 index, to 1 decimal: 1.3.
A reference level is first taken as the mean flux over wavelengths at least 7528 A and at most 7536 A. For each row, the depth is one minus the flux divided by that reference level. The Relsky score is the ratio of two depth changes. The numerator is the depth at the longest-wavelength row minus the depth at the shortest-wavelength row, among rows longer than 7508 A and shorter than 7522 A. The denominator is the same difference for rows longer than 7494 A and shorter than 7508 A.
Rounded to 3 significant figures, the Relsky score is 1.82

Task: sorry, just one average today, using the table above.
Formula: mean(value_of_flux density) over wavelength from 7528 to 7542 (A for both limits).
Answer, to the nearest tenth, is 19.6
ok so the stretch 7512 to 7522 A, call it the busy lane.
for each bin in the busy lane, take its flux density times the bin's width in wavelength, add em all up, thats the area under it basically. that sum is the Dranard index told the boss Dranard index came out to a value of 200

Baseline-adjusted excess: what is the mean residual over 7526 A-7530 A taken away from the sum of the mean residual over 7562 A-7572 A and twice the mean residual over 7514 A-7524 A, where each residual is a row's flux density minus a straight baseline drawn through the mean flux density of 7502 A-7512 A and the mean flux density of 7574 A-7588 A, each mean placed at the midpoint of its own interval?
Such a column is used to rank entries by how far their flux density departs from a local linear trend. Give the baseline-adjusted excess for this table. 0.6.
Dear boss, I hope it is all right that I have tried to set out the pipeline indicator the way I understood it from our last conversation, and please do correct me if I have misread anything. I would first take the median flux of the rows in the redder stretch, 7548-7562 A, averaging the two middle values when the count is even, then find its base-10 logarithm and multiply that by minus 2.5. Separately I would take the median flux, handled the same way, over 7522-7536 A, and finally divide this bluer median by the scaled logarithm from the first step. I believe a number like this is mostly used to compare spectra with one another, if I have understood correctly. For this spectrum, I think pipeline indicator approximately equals -6.08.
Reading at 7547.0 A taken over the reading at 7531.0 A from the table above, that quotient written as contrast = 1.07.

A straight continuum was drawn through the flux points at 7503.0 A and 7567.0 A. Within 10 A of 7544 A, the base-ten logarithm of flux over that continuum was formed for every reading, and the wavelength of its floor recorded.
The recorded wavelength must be 7541.0 A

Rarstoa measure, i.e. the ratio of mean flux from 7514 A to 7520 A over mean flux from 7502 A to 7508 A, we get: 0.99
